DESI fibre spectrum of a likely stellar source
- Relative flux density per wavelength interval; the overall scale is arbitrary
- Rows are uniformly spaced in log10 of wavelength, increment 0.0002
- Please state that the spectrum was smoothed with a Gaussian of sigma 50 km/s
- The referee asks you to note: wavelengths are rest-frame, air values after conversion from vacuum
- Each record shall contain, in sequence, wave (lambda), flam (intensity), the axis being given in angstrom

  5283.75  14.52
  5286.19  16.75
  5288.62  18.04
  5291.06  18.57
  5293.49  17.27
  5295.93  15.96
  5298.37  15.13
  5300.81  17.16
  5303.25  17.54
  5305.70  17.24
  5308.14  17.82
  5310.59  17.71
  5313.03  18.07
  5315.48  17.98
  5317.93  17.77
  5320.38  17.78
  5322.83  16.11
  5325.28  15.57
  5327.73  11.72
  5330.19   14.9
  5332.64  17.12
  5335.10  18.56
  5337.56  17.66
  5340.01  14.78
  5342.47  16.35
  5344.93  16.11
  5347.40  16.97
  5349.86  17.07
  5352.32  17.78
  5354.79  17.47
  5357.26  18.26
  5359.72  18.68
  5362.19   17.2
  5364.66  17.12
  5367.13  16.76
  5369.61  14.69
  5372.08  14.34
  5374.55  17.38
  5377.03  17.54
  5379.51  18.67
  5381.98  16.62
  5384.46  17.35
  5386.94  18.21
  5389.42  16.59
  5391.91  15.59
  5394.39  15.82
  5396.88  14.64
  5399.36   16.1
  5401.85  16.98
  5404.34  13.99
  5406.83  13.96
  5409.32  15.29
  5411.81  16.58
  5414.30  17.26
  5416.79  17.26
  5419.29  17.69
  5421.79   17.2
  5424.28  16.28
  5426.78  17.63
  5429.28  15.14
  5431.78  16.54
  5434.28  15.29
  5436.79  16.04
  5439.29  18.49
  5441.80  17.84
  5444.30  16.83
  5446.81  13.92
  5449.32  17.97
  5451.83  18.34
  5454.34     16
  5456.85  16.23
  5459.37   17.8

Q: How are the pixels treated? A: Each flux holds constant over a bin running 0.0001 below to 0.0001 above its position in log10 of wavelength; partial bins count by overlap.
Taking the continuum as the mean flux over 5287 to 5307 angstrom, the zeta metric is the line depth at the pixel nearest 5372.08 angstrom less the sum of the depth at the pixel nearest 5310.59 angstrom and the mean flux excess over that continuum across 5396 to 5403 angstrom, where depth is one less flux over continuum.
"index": 1.4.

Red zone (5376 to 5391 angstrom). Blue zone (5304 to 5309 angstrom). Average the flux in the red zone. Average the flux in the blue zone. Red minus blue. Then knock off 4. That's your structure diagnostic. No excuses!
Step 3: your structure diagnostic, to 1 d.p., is -4.0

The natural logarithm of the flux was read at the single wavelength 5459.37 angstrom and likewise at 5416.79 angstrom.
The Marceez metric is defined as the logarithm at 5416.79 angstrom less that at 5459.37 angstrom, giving -0.03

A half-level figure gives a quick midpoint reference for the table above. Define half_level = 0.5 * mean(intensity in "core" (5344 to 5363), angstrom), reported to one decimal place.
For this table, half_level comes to 8.7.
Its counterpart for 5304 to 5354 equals 8.4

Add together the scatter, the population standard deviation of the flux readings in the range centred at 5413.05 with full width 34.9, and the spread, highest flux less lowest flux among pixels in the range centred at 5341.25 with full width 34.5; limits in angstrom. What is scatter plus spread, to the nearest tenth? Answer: 8.1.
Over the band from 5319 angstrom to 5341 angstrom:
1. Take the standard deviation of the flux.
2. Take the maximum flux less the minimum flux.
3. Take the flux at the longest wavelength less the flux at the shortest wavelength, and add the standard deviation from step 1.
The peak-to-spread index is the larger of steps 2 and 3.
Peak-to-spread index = 6.8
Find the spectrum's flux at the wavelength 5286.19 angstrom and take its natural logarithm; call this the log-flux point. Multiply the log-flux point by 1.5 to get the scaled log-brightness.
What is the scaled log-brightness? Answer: 4.23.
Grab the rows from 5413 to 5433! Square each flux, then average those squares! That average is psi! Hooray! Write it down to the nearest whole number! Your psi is 285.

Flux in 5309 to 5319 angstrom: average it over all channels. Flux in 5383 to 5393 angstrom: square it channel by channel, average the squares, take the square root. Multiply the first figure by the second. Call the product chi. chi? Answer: 303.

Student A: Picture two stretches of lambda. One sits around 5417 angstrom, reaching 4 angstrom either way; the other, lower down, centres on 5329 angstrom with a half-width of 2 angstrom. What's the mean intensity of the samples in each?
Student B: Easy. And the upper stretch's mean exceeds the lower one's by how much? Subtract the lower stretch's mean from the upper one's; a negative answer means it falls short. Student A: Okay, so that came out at 4.1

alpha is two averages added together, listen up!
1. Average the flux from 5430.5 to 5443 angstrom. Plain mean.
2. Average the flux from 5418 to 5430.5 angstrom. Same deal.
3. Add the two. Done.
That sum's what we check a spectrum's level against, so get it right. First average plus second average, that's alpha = 33.6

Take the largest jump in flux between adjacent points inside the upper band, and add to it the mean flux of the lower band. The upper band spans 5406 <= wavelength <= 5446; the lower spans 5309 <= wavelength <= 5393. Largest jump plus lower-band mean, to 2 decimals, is 19.33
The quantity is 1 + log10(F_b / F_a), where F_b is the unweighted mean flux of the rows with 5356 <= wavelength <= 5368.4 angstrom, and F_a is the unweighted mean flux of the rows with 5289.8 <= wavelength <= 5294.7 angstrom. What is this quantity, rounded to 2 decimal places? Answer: 0.99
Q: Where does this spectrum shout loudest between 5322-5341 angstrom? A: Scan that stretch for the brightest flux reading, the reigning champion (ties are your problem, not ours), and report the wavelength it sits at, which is 5335.10 angstrom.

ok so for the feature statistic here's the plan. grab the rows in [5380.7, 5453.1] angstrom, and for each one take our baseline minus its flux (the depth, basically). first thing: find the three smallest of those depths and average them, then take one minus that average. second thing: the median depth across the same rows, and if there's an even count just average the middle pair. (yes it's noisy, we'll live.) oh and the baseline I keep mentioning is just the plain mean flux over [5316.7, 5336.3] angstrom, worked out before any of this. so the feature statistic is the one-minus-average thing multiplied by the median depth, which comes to -1.3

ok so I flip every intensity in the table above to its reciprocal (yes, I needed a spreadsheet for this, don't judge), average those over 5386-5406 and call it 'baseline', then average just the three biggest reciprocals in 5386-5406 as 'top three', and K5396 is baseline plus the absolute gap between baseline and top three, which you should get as 0.068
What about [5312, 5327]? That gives 0.061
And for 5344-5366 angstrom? 0.060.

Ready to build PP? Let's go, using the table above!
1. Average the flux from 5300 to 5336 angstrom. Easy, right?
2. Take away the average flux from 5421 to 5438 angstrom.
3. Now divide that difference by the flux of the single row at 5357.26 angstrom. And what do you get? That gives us 0.031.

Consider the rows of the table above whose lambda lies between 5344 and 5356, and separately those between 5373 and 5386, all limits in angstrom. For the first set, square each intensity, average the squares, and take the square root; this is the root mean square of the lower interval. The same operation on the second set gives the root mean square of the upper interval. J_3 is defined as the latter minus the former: 0.4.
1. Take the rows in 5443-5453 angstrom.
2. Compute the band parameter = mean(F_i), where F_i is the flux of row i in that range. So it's 16.8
